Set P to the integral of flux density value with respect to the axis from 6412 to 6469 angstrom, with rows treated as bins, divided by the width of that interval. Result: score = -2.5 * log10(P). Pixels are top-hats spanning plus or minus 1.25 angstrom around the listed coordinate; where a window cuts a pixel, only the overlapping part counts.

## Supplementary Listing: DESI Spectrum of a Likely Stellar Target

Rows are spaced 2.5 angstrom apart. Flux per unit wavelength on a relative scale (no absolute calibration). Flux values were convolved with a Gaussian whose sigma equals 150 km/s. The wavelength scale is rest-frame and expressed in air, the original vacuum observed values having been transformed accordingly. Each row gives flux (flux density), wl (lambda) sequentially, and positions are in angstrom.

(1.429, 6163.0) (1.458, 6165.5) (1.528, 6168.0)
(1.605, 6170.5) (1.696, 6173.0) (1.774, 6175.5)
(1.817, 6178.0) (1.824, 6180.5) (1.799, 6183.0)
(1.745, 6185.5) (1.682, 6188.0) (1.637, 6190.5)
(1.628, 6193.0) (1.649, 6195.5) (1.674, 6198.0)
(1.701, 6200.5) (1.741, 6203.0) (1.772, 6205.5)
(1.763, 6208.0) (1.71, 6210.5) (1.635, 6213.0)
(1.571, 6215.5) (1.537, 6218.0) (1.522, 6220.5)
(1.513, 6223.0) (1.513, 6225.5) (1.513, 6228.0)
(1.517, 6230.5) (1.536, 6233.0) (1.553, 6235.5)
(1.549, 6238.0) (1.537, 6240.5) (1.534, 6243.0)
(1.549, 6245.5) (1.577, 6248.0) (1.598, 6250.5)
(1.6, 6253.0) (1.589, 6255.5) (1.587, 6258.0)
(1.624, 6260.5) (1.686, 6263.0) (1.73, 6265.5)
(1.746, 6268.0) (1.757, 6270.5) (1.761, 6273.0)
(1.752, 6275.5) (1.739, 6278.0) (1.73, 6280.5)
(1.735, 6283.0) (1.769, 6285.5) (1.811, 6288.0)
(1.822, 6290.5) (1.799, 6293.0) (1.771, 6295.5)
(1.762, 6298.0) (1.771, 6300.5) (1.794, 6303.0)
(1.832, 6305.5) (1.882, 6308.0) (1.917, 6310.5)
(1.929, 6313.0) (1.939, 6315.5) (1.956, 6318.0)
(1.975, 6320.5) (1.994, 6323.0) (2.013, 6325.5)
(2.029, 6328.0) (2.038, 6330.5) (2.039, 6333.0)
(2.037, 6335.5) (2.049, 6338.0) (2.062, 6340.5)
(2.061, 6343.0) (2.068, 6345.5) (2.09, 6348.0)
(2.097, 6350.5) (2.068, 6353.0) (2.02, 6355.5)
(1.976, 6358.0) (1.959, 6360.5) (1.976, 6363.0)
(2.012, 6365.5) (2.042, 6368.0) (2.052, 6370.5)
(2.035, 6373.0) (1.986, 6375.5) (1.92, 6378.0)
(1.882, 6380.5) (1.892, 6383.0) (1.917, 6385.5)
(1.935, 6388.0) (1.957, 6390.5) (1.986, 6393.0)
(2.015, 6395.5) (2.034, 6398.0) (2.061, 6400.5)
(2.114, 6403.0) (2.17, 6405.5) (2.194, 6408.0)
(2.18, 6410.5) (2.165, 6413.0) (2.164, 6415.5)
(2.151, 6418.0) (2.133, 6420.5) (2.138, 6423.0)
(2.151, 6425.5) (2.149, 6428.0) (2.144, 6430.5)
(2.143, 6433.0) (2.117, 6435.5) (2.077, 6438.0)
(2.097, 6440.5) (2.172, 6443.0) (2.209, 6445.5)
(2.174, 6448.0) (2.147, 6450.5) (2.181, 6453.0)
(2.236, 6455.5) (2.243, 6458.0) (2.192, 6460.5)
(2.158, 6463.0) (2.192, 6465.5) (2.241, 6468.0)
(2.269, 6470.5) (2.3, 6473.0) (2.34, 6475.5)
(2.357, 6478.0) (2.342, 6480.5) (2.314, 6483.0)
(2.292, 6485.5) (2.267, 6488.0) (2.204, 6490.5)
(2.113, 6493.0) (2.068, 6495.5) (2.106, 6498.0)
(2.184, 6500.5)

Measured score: -0.84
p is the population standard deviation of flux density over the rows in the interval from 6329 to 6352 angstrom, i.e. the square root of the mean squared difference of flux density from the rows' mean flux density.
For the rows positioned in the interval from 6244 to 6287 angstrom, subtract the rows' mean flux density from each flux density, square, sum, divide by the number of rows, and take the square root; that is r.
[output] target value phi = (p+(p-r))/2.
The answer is -0.018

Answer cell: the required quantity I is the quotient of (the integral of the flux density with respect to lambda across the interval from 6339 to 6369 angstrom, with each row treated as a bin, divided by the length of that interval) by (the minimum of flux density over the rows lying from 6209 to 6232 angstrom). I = 1.35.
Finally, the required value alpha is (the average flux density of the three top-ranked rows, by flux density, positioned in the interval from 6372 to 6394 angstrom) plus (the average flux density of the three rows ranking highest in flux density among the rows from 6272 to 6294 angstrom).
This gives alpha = 3.81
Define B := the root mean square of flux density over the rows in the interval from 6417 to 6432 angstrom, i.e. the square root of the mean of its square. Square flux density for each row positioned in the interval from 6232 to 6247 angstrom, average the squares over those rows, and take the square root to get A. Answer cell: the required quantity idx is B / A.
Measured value 1.4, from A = 1.54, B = 2.14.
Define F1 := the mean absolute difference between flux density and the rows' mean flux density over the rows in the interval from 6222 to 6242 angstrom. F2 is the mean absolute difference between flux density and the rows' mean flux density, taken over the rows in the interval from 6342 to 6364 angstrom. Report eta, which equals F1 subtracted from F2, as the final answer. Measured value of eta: 0.03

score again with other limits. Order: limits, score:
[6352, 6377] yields -0.76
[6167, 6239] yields -0.54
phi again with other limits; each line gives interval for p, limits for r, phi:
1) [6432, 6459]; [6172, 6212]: 0.021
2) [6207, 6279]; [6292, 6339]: 0.039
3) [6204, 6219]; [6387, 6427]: 0.049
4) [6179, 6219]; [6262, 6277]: 0.065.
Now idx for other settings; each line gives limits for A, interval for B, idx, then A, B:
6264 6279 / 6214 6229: 0.9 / 1.75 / 1.53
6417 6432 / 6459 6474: 1.0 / 2.14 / 2.23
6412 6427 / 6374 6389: 0.9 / 2.15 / 1.92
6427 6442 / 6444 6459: 1.0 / 2.12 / 2.20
